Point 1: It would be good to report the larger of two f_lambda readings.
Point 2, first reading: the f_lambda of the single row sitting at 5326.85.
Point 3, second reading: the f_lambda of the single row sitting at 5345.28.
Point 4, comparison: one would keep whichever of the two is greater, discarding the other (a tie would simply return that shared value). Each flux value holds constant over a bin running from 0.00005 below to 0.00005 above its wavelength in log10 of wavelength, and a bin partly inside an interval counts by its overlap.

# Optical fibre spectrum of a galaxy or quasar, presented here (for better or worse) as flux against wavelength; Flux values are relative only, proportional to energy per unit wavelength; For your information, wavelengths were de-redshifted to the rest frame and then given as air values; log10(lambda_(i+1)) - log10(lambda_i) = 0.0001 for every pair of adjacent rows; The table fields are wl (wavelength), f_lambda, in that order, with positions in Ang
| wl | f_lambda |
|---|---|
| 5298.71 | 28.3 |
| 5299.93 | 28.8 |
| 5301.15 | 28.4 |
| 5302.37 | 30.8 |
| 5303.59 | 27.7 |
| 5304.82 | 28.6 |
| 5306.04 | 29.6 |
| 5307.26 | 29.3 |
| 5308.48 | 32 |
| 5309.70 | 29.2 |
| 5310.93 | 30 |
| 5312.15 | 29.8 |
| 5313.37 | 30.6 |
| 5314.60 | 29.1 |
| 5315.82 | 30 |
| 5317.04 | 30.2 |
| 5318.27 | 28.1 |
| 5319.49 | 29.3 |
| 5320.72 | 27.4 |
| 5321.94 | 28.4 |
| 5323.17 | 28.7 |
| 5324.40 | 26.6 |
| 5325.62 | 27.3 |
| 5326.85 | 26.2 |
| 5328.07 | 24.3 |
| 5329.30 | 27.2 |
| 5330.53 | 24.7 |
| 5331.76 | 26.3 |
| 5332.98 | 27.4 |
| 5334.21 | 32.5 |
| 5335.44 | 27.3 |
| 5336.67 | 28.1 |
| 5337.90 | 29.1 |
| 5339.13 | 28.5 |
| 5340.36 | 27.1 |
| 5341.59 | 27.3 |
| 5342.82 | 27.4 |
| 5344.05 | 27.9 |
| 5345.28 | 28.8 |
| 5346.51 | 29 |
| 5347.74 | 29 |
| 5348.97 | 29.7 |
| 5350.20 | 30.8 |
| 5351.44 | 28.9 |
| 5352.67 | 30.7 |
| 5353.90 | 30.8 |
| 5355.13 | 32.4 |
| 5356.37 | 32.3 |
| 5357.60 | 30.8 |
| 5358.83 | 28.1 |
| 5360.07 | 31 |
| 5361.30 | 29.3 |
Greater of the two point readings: 28.80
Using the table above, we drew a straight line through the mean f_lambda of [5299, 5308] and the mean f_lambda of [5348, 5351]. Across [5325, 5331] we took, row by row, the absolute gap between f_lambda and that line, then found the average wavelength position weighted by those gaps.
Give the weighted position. 5328.4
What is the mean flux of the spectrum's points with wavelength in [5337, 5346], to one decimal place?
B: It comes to 28.0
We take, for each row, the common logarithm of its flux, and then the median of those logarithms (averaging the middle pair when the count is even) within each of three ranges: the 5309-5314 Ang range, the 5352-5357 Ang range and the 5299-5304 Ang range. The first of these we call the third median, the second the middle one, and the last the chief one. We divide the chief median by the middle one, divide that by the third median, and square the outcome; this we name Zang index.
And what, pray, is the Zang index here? 0.43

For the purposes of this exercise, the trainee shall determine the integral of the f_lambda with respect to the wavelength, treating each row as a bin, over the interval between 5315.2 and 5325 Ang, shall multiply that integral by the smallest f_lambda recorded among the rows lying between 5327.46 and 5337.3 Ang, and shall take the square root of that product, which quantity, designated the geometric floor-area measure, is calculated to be 82.5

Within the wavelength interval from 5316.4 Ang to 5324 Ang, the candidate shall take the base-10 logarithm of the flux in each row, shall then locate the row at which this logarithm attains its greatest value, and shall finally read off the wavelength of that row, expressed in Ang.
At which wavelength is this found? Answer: 5317.04 Ang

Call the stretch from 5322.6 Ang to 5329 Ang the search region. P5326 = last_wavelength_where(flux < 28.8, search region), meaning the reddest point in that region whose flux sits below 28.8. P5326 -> 5328.07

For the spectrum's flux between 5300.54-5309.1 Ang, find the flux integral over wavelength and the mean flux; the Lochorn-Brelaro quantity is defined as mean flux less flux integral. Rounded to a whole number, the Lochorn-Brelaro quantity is -223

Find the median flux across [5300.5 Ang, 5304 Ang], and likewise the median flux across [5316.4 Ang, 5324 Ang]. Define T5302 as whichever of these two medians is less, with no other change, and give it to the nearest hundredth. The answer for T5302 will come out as 28.40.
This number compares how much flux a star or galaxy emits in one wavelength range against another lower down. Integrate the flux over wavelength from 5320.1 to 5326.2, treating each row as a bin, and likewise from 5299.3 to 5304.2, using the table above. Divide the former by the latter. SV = 1.2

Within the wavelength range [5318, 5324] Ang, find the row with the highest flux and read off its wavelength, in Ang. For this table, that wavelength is 5319.49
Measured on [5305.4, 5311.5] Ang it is 5308.48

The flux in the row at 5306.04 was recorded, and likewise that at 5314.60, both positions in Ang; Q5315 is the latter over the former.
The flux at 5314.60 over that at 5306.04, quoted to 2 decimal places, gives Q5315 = 0.98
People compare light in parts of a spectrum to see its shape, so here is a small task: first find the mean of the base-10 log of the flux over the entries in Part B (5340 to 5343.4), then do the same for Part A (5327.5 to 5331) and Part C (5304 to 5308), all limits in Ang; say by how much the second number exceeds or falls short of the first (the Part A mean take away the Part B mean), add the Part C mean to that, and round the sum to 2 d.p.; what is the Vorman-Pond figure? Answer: 1.43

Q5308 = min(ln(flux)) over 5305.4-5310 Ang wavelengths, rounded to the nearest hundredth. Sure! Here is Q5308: 3.37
